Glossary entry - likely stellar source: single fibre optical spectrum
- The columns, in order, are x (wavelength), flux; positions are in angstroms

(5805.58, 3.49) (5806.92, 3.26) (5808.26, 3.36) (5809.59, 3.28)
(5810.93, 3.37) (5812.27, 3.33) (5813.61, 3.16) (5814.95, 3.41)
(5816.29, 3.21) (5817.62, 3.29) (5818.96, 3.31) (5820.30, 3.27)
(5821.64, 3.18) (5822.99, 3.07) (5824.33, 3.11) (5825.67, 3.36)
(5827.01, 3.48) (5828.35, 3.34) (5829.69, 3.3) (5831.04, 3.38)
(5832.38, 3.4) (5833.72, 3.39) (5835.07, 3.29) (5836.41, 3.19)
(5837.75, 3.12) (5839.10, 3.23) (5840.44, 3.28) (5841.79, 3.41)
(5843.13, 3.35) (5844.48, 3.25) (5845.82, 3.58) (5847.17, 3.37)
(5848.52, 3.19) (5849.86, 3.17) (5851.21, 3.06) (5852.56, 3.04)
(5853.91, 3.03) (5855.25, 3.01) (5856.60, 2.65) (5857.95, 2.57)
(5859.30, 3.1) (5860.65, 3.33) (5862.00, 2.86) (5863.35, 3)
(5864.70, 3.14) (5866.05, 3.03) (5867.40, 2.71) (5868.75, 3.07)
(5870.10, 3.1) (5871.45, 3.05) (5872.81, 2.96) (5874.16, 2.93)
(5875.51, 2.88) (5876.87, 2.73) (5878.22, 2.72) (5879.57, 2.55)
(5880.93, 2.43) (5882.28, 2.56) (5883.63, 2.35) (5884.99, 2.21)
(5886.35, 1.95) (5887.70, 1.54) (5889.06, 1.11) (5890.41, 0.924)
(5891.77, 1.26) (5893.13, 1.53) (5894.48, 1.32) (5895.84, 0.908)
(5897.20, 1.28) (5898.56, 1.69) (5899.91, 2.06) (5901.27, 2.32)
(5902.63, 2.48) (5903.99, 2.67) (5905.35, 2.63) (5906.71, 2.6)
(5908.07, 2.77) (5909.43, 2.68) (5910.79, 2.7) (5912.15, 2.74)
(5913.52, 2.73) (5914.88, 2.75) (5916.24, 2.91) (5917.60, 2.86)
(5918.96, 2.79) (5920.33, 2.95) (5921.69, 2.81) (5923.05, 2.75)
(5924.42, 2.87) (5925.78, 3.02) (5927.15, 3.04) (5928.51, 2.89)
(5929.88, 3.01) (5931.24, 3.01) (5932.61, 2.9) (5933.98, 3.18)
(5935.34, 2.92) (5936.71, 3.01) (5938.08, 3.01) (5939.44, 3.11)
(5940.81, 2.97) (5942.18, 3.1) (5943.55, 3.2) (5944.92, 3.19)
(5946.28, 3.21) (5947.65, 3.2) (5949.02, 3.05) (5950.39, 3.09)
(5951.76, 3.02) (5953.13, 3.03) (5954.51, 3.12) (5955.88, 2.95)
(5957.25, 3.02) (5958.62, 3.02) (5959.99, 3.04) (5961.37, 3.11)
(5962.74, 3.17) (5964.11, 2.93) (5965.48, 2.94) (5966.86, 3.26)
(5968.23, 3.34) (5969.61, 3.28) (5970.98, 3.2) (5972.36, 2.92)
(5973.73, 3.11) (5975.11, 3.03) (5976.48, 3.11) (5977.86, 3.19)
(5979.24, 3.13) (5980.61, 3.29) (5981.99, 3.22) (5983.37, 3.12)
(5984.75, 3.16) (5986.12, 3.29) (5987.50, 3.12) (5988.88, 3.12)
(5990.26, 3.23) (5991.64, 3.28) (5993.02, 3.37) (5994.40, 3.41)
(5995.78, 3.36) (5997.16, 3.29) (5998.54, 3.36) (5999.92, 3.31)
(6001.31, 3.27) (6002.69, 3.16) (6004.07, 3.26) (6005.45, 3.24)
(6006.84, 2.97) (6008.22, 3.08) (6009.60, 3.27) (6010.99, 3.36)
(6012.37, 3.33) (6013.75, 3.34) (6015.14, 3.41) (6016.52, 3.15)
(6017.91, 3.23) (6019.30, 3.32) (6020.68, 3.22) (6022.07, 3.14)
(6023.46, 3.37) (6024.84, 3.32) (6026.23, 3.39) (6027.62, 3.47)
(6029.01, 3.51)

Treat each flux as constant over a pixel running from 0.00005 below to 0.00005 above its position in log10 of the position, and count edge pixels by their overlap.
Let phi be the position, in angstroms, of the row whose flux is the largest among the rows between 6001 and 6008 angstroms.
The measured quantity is 6001.31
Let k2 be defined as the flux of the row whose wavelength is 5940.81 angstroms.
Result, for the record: 2.97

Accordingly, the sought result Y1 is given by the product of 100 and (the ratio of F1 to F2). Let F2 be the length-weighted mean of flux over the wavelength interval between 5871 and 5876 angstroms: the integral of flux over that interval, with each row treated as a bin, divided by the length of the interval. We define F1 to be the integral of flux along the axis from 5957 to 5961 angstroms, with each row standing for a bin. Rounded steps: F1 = 12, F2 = 2.95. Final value 411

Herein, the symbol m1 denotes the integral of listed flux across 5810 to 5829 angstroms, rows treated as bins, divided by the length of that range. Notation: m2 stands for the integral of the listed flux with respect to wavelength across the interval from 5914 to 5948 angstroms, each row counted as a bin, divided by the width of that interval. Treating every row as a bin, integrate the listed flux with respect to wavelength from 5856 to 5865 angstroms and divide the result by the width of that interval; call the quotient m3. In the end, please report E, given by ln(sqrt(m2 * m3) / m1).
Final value -0.10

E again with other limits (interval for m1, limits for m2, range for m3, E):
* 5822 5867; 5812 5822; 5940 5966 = 0.00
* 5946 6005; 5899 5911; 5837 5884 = -0.14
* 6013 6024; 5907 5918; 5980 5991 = -0.10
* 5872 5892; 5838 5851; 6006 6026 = 0.38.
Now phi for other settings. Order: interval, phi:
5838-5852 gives 5845.82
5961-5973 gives 5968.23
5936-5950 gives 5946.28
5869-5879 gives 5870.10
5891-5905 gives 5903.99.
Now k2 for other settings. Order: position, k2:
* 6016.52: 3.15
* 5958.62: 3.02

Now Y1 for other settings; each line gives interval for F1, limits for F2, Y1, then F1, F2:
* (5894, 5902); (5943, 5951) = 407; 13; 3.16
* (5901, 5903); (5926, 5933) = 162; 5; 2.97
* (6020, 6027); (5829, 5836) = 688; 23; 3.34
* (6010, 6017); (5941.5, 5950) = 736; 23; 3.16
